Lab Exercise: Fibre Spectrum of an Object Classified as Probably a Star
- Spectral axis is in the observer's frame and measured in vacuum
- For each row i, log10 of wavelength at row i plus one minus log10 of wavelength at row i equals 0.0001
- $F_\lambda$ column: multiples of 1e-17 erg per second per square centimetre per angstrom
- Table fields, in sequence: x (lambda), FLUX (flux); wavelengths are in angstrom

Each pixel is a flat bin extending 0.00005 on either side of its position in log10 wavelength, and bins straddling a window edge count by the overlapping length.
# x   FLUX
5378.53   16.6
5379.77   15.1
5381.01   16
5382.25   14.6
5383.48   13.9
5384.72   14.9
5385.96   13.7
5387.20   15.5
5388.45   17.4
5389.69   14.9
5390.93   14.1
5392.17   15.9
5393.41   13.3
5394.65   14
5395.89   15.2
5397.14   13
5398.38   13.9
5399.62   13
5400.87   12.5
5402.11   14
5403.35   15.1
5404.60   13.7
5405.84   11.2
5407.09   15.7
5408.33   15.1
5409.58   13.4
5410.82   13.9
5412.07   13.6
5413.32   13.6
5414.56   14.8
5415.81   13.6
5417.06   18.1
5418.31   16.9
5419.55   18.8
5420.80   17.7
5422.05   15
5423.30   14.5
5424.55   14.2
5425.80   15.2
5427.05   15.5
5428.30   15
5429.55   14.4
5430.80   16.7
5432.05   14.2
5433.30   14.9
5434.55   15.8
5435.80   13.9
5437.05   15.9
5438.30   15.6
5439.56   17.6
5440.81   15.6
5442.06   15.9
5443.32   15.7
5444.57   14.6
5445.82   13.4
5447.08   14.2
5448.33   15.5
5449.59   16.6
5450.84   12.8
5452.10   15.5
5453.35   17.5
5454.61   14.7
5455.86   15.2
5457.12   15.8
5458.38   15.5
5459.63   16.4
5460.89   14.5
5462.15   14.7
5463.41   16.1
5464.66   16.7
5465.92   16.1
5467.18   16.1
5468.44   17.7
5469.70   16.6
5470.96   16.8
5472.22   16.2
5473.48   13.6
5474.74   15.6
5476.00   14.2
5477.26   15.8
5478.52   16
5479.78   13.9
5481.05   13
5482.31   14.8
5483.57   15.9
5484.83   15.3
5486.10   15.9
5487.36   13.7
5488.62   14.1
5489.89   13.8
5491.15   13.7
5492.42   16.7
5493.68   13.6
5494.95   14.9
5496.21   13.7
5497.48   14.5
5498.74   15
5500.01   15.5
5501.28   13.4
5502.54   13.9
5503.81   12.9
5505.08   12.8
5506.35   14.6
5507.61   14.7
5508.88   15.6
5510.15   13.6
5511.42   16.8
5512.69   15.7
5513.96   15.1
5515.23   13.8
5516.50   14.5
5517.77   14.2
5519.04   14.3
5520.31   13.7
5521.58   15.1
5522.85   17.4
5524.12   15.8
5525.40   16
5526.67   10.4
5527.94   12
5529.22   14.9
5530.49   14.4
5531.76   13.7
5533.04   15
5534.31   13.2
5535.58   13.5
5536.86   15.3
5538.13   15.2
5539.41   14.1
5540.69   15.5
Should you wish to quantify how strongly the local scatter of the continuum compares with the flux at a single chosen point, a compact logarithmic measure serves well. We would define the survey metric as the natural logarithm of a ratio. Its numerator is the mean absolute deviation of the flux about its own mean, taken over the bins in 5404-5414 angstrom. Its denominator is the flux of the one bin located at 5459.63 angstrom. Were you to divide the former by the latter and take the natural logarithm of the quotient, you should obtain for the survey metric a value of -2.97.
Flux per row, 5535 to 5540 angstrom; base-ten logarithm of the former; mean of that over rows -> 1.16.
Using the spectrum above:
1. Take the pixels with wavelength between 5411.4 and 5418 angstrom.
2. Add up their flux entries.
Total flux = 74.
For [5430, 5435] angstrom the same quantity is 62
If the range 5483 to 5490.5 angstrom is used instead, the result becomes 89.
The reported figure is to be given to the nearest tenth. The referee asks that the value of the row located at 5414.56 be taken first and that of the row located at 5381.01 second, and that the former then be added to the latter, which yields 30.8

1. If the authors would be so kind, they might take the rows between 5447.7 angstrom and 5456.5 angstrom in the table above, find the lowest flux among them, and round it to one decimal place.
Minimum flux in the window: 12.8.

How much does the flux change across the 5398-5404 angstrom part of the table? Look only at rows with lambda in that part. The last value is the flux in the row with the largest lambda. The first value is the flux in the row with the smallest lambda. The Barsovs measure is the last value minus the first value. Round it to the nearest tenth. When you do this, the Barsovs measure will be 1.2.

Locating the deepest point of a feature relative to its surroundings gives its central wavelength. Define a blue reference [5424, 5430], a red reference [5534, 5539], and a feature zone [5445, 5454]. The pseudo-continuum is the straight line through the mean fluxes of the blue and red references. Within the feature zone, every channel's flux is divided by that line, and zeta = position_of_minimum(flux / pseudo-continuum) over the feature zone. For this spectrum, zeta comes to 5450.84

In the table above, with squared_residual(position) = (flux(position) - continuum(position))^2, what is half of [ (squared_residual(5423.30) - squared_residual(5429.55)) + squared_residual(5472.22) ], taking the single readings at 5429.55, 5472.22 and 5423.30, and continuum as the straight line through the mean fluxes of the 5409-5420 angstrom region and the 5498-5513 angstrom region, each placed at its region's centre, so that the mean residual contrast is 1.0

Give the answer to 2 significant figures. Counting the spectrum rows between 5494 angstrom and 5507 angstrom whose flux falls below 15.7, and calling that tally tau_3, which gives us 10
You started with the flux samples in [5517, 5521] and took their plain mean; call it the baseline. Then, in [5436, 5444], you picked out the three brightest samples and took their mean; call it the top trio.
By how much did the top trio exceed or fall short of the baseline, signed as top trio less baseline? 2.4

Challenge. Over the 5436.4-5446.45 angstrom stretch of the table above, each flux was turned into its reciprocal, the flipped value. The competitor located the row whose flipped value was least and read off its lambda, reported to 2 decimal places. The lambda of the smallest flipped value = 5439.56 angstrom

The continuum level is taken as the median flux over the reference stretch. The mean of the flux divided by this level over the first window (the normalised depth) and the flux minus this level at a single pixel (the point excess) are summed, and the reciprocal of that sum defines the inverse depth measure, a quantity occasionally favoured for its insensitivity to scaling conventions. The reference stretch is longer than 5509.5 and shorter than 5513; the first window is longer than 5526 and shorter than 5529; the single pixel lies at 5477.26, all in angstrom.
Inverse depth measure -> 1.2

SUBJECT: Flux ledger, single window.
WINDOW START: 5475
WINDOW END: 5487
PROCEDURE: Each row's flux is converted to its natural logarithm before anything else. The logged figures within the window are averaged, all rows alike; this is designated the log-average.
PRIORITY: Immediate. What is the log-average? 2.70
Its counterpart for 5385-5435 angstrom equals 2.69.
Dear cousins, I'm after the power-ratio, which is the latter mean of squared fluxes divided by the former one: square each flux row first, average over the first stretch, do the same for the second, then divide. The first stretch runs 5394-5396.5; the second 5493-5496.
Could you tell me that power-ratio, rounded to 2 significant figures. 0.95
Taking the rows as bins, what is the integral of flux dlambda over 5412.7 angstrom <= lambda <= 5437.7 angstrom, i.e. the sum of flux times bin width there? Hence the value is 386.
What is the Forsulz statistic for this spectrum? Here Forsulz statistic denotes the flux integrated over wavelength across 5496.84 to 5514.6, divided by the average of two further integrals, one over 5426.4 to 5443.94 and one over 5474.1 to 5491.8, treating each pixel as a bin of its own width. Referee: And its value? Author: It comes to 0.97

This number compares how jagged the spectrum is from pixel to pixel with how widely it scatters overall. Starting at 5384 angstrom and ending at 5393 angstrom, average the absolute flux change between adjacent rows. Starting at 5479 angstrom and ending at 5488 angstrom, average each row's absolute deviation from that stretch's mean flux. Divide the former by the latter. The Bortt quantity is 1.75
